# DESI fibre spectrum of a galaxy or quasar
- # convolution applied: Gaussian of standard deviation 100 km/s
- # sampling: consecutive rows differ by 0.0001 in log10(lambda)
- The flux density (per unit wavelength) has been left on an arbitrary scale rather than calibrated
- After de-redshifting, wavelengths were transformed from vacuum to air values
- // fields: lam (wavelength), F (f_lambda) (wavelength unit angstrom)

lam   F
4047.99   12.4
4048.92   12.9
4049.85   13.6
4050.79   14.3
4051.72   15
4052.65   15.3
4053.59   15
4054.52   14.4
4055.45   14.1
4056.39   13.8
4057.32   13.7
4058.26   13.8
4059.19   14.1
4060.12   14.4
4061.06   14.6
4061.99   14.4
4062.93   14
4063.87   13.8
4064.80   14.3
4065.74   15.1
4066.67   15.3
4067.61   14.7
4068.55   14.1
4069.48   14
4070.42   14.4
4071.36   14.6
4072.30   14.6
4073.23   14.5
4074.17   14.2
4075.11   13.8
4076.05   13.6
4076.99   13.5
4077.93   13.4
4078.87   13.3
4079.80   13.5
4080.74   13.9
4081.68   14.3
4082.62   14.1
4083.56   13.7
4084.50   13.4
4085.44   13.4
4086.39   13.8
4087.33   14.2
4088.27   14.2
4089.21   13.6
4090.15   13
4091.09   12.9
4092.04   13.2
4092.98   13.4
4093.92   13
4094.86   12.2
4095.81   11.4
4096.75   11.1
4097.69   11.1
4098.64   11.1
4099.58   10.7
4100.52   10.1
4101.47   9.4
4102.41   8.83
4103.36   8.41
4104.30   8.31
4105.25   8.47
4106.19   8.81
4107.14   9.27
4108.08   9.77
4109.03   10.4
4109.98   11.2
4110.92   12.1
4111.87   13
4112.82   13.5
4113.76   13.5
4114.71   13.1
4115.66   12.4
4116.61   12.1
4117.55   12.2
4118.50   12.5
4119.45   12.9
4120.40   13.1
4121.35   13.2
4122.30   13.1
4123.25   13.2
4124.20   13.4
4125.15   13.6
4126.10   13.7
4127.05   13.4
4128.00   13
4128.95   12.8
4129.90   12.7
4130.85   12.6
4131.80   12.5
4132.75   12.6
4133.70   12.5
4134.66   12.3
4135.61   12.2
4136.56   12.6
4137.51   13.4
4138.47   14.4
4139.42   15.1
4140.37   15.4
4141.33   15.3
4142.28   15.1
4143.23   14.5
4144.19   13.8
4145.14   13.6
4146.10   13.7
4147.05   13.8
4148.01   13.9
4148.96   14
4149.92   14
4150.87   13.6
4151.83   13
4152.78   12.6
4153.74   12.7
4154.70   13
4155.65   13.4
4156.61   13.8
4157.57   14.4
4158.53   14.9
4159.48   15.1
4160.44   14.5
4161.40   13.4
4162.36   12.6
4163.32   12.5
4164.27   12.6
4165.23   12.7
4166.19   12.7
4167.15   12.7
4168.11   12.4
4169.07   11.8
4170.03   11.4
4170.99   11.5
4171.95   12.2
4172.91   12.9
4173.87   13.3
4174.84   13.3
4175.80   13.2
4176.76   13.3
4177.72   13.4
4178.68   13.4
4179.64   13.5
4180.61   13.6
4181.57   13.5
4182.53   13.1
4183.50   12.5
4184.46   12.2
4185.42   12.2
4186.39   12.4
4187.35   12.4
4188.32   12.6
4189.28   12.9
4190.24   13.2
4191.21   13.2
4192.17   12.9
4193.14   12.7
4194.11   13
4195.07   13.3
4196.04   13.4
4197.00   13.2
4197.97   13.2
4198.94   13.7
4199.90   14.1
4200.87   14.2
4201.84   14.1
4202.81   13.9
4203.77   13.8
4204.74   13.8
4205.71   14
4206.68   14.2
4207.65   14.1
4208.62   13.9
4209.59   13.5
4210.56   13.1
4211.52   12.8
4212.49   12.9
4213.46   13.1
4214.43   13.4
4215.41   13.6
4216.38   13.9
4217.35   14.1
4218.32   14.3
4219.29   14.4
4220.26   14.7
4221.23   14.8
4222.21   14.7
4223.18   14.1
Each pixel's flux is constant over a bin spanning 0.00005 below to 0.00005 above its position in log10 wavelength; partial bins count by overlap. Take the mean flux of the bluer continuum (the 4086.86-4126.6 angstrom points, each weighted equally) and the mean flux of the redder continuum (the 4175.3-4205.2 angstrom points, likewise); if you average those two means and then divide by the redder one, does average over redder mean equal 0.95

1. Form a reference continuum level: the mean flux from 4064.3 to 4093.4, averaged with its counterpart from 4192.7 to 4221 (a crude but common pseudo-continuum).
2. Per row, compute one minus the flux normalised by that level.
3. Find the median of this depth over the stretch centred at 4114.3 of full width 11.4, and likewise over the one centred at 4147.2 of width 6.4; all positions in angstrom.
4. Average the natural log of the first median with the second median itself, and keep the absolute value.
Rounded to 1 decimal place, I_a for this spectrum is 1.2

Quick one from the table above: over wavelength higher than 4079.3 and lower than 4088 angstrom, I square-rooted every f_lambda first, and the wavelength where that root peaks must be 4081.68 angstrom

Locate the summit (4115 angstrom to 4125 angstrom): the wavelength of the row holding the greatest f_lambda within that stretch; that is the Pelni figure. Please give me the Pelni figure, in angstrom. 4124.20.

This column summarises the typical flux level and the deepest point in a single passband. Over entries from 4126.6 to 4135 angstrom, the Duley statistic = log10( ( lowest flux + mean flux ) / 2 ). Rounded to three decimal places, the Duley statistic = 1.097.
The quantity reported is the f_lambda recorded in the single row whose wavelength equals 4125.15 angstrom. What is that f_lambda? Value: 13.6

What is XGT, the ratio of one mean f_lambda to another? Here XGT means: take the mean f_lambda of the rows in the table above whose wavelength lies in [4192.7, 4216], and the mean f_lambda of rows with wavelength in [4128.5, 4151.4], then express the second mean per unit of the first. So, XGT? 1.00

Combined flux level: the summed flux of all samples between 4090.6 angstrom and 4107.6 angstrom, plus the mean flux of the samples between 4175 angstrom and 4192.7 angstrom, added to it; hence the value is 205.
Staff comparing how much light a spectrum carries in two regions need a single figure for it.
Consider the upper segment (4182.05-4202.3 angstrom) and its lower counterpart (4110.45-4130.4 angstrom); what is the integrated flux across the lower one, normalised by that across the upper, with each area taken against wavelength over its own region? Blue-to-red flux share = 0.98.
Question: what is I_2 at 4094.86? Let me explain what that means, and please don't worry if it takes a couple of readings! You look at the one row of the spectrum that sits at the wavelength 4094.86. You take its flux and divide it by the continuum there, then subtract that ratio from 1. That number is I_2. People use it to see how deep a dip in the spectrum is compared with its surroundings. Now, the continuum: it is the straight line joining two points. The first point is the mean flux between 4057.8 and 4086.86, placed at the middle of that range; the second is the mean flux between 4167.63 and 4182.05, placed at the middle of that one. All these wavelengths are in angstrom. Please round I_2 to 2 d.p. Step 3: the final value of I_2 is 0.12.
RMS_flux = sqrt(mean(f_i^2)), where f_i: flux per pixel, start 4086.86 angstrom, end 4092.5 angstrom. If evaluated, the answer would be 13.5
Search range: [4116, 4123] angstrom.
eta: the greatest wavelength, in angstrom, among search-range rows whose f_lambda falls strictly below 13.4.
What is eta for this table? 4122.30 angstrom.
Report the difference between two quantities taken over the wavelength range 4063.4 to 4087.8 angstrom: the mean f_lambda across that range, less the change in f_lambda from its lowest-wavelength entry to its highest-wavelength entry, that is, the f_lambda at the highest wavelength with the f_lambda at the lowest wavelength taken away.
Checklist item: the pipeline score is 13.7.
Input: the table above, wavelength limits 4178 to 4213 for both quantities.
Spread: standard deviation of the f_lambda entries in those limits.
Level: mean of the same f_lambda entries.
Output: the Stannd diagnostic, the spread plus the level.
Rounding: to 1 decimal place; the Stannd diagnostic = 13.9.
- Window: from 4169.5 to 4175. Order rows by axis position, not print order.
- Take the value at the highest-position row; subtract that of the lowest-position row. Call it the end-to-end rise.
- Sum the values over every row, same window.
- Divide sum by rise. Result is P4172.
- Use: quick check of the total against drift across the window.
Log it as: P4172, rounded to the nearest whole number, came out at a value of 39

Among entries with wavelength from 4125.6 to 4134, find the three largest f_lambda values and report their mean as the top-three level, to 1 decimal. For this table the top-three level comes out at 13.4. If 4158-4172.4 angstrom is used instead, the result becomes 14.8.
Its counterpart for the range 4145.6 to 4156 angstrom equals 14.0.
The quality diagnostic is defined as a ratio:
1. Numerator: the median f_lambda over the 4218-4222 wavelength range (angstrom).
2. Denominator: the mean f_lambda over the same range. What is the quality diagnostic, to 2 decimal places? 1.00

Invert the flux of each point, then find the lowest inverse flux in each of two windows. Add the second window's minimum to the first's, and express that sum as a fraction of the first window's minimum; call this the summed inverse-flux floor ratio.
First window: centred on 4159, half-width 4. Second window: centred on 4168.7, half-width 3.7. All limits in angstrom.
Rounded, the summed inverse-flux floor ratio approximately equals 2.19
